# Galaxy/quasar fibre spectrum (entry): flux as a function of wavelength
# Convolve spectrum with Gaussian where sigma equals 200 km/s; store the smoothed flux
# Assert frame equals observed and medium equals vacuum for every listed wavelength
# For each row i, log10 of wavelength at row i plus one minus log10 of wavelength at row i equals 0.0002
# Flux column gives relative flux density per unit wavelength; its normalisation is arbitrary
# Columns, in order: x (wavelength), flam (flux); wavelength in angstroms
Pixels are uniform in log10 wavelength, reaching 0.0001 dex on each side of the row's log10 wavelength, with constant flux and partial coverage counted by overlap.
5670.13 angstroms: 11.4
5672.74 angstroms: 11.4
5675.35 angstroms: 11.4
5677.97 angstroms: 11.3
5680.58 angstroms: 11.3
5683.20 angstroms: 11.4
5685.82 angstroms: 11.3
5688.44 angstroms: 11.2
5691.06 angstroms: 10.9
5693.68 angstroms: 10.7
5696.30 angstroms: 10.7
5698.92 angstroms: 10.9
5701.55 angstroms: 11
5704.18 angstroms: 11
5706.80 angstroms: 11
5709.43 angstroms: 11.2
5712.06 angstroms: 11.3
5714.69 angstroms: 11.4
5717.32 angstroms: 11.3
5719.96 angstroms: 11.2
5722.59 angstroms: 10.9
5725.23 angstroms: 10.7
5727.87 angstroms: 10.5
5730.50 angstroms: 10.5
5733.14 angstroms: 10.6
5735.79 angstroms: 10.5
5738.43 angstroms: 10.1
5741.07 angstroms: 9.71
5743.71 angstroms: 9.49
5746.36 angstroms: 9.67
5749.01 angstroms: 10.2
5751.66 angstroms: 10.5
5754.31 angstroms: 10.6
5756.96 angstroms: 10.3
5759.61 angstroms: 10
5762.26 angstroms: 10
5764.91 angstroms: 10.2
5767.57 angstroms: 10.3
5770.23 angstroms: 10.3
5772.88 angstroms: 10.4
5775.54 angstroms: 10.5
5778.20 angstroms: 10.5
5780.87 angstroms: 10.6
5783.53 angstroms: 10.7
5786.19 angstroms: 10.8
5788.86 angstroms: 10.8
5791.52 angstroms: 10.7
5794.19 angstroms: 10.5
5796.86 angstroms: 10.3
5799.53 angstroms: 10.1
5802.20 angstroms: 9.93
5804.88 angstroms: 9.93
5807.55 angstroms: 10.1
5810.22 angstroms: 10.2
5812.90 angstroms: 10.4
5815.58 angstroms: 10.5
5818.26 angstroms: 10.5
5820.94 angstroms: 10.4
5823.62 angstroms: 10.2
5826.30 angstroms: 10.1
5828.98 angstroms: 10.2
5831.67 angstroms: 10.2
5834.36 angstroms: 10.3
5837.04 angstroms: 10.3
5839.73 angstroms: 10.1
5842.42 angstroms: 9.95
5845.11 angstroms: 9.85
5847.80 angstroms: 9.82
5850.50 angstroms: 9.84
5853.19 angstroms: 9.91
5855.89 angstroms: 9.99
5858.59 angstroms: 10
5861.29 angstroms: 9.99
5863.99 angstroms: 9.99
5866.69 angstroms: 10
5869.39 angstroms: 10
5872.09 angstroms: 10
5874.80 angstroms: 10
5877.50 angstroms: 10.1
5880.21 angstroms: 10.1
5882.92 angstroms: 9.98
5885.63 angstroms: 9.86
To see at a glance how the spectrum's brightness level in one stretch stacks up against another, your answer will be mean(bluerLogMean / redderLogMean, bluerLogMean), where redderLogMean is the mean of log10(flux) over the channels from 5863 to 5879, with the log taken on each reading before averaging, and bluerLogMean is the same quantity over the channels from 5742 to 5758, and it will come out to 1.00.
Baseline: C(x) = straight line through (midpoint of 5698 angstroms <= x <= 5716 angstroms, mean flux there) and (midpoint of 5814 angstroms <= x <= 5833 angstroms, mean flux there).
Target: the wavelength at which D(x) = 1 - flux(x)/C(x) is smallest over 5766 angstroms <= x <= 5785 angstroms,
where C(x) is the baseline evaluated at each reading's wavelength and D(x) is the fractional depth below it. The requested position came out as 5783.53 angstroms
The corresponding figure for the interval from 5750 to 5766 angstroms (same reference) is 5754.31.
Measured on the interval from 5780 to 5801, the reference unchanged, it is 5788.86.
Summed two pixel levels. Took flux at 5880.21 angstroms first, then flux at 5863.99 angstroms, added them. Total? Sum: 20.1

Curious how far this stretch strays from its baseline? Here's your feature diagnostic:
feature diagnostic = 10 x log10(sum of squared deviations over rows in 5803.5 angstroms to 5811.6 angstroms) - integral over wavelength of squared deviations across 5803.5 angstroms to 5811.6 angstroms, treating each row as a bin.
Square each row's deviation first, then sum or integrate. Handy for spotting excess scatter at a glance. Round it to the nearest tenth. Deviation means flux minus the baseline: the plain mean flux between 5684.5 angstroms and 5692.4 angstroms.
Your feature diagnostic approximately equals -3.8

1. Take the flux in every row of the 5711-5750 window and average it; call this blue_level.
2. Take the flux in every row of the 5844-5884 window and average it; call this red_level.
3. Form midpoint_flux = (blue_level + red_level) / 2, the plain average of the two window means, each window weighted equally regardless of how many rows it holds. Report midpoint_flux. 10.3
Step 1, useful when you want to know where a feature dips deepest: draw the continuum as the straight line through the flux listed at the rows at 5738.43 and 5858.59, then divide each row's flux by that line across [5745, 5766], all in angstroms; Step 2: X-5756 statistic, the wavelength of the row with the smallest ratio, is 5746.36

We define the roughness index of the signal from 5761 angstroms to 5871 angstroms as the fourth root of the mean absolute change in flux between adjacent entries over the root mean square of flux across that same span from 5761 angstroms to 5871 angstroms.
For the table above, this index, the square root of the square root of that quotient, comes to 0.305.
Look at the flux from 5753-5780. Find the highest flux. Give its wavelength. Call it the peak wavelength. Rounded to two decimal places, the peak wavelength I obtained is 5754.31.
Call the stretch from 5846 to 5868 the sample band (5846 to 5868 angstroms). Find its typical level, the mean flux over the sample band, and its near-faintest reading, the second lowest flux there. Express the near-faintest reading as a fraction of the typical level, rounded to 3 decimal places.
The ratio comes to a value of 0.990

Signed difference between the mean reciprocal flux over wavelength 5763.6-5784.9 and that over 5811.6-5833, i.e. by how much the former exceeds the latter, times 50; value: -0.1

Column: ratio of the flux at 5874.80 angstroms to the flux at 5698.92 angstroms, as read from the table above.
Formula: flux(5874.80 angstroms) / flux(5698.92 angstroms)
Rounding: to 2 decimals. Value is 0.92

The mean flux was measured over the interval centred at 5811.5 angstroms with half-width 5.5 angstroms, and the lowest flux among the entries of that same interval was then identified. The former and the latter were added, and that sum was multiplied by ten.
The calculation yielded 204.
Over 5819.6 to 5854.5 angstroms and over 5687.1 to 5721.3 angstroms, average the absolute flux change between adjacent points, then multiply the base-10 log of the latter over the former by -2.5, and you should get -0.29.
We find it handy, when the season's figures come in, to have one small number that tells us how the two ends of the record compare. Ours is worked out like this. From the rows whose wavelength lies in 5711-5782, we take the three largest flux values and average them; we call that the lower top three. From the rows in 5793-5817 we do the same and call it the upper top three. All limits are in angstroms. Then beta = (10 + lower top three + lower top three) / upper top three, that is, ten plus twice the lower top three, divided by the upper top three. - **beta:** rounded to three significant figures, 3.12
